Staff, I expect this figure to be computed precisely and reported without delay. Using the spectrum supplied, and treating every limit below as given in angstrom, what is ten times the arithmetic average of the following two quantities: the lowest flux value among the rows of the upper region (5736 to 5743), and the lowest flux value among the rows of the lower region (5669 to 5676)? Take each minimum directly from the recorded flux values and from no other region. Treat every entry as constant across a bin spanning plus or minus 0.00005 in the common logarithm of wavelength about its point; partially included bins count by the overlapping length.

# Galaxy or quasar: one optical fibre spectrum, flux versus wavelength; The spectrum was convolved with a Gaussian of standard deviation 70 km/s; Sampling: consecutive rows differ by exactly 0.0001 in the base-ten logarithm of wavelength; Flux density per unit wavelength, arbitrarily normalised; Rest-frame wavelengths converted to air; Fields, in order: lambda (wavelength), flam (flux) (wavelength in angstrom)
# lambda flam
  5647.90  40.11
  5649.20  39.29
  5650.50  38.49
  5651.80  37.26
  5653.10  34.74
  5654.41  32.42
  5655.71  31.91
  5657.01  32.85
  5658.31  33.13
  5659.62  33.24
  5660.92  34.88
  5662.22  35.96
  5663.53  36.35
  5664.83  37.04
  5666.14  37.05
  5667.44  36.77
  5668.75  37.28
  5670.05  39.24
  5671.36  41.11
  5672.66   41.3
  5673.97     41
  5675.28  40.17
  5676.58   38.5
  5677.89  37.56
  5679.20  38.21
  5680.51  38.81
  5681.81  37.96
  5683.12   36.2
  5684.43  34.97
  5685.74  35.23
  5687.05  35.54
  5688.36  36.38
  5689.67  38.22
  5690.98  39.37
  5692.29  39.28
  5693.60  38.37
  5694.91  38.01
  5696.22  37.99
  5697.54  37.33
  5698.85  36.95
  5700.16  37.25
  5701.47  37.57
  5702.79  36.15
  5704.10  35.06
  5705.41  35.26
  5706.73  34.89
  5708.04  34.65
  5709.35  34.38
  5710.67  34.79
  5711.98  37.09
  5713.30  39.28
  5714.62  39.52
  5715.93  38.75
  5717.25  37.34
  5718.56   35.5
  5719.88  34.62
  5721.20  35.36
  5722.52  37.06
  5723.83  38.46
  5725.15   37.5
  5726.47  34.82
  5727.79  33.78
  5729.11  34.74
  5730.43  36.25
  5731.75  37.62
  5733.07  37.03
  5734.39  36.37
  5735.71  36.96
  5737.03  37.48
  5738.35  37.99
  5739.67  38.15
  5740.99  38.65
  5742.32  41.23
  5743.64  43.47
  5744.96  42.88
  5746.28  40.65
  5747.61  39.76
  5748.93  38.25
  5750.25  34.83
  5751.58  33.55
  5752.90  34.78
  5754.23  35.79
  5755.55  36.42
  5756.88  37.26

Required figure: 384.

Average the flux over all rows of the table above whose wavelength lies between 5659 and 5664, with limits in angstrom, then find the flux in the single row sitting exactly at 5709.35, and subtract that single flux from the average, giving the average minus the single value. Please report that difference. 0.7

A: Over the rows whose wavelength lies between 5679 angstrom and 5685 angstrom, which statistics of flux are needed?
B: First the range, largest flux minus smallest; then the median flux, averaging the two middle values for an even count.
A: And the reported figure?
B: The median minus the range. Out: 34.1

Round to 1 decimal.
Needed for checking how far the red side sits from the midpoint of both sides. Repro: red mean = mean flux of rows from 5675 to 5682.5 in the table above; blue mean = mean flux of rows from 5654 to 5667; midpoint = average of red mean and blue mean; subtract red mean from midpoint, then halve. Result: -1.0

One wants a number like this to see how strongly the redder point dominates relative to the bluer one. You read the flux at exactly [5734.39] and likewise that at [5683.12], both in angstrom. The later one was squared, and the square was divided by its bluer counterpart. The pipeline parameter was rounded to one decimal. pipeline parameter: 36.5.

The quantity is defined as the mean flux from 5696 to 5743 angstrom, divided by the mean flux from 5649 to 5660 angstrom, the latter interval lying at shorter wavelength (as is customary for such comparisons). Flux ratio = 1.06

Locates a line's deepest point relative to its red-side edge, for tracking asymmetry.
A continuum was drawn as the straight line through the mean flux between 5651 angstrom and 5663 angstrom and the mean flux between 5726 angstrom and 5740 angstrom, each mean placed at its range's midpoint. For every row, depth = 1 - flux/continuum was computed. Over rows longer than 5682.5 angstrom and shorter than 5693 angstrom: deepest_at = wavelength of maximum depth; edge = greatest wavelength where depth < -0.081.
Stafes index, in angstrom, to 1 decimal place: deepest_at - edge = -7.9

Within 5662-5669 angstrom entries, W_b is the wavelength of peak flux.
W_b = 5668.75 angstrom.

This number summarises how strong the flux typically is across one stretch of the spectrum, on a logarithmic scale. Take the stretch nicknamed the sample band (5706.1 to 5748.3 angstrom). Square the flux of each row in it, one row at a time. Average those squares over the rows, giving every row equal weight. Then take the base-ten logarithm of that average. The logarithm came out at 3.148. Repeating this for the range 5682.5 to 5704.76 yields 3.138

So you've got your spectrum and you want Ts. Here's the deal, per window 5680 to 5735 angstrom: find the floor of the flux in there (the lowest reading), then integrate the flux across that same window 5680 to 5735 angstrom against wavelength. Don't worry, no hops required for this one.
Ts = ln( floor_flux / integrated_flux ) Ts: -4.09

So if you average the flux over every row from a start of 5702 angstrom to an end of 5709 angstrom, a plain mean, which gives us 35.2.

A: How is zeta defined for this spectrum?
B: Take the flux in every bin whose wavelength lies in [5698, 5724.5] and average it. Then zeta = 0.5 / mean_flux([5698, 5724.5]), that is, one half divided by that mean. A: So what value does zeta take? 0.0137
